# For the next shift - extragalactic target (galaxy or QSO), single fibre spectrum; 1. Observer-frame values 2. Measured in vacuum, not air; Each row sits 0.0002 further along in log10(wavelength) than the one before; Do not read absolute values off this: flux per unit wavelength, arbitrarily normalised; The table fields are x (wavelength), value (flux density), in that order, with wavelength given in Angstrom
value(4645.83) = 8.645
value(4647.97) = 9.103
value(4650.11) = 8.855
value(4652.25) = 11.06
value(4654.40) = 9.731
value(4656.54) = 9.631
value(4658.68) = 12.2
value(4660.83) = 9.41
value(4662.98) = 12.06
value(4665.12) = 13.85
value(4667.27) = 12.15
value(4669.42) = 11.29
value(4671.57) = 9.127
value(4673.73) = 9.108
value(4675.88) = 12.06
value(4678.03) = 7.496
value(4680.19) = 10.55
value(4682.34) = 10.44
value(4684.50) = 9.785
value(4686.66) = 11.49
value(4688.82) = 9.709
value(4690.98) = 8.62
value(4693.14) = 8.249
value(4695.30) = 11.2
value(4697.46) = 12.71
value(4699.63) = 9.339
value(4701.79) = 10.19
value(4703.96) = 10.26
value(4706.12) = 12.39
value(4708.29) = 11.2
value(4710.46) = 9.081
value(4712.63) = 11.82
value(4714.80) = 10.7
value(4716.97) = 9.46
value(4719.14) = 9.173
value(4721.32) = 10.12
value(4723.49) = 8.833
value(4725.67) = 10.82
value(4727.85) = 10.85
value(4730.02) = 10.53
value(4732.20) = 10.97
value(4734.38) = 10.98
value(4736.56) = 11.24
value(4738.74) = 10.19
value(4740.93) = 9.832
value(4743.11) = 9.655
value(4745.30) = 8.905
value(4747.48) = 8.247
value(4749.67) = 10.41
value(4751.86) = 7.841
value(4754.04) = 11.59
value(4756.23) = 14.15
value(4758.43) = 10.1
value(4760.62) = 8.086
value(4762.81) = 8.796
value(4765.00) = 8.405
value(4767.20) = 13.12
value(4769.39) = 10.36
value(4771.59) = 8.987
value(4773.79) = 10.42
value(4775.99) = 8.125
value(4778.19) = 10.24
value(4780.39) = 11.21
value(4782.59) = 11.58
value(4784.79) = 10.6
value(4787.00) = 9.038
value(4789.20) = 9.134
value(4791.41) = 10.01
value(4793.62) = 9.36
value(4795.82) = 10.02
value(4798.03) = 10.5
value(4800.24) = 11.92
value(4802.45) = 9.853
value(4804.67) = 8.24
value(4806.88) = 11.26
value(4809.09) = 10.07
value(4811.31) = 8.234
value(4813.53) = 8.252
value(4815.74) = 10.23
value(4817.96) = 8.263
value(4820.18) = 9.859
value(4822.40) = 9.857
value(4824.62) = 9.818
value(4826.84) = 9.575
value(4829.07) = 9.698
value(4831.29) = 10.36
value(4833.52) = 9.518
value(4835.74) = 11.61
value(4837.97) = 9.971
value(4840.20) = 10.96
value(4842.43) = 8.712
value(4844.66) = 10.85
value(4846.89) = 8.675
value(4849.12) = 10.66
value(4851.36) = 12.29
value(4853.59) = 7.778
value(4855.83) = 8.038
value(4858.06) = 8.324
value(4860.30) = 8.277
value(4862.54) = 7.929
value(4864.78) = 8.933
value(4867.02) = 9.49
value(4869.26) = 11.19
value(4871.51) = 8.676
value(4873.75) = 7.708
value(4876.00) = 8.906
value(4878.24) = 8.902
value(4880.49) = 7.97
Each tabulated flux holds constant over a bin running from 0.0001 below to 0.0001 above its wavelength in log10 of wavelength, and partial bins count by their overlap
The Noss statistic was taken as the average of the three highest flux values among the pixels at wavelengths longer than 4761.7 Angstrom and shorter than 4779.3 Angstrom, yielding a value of 11.3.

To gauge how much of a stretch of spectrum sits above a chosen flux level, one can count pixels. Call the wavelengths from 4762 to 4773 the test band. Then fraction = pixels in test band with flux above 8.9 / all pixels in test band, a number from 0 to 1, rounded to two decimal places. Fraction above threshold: 0.60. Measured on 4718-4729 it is 0.80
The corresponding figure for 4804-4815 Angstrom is 0.40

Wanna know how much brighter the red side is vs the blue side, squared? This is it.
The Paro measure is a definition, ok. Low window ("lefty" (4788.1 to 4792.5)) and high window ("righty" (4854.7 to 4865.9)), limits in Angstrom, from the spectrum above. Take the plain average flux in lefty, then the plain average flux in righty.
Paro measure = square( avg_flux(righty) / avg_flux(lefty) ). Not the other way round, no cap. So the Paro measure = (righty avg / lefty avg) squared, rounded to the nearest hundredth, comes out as 0.75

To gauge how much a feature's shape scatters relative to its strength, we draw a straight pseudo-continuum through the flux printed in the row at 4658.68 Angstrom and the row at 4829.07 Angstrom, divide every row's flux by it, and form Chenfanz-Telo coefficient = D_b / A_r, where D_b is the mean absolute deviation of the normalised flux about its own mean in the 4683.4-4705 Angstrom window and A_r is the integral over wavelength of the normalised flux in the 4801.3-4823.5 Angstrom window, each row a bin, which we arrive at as 0.0043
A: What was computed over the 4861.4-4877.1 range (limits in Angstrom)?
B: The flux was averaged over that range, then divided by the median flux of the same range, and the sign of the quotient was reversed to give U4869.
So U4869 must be -1.01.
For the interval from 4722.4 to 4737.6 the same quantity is -0.98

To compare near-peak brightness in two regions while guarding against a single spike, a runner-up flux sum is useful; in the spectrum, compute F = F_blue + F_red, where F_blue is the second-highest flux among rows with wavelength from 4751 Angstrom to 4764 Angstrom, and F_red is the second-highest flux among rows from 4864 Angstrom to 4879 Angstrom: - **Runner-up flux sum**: 21.1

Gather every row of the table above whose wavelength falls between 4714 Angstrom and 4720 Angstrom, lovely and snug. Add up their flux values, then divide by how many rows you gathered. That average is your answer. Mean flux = 9.8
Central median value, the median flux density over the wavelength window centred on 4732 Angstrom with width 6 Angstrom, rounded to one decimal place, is 11.0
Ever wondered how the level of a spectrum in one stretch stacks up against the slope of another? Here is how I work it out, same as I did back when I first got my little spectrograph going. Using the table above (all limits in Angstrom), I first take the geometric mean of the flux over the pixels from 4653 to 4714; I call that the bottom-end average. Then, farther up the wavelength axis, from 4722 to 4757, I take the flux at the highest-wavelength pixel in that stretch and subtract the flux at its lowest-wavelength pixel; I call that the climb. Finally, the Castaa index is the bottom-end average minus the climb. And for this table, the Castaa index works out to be 5.1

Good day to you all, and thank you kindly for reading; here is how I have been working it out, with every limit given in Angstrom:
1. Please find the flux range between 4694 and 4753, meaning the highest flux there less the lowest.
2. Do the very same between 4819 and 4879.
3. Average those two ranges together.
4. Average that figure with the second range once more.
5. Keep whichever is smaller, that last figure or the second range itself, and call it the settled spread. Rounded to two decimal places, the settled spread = 4.58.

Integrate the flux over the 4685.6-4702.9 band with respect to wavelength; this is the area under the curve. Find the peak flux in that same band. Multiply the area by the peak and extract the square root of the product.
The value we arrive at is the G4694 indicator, 47.3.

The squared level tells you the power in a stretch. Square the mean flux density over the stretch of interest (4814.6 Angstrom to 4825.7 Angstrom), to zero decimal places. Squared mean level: 92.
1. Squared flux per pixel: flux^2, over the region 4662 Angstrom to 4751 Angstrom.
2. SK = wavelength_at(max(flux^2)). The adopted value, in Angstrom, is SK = 4665.12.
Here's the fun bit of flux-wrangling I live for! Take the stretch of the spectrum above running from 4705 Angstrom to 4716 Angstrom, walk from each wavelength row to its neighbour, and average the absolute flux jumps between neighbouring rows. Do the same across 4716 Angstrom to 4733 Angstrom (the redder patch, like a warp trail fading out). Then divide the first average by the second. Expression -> 2.4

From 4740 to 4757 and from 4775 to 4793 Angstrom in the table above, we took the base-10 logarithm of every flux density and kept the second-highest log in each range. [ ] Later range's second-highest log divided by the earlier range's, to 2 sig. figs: 0.99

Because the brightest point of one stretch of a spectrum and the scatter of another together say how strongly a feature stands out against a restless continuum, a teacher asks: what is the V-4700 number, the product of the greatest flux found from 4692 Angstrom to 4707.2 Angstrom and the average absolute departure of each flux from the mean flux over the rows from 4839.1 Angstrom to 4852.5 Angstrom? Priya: 14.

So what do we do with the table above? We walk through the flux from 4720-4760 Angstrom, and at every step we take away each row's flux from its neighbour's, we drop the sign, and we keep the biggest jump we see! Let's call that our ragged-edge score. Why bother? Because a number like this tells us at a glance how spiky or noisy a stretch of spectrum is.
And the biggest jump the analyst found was 4.05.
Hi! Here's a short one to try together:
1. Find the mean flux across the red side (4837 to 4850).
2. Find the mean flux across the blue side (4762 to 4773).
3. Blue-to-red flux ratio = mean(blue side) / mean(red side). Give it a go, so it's 1.00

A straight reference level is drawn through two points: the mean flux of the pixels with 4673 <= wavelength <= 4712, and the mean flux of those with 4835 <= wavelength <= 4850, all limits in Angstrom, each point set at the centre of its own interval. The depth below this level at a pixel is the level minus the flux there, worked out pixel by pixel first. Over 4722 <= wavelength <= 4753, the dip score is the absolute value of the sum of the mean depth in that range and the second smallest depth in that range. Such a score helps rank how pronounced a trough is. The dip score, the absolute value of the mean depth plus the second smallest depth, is 0.5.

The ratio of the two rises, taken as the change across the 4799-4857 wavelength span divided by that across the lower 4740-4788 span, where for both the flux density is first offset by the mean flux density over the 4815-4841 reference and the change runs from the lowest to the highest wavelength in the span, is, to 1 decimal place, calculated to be 4.9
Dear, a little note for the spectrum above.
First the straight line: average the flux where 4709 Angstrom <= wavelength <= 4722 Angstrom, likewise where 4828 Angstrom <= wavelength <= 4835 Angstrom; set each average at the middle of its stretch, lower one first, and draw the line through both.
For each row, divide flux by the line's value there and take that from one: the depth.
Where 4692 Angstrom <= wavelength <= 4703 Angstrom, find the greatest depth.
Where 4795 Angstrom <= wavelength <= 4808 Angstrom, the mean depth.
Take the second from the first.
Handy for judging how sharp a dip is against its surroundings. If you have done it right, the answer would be 0.22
